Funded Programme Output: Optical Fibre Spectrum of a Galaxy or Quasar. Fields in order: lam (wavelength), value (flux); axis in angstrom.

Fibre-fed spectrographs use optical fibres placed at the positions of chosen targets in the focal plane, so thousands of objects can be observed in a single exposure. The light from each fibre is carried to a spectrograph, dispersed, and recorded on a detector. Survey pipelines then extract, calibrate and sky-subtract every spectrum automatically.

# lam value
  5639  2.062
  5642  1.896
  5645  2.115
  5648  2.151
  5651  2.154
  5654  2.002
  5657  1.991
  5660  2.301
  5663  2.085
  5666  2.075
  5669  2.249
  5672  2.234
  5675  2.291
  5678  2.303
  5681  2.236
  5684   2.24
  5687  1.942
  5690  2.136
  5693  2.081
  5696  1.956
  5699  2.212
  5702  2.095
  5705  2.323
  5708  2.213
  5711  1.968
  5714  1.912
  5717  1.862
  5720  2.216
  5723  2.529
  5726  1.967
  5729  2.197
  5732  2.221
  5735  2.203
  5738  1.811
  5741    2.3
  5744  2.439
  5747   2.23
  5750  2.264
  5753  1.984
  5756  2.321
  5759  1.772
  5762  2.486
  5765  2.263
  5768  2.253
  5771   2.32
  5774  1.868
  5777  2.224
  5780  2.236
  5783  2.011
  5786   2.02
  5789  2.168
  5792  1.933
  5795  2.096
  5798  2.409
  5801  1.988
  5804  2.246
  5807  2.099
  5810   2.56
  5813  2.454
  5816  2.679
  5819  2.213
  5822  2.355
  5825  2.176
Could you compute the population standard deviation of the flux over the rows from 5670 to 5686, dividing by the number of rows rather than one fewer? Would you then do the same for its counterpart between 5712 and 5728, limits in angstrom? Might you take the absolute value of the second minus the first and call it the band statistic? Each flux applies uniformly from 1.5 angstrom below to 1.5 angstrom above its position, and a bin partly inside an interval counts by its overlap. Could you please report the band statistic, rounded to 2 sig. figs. 0.22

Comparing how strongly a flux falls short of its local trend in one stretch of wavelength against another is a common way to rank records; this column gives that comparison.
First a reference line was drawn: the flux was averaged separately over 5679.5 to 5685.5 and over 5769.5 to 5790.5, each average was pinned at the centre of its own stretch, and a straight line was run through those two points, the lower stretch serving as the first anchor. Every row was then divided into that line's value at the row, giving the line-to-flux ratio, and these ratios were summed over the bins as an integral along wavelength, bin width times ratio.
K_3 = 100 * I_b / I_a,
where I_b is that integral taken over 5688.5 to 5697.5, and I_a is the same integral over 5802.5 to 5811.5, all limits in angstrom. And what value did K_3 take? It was 119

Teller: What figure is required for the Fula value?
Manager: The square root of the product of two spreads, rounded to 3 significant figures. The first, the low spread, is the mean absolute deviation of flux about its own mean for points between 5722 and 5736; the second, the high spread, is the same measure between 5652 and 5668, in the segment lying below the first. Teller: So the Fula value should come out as 0.101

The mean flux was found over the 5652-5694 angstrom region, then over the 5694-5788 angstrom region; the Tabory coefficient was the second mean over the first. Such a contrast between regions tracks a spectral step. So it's 1.00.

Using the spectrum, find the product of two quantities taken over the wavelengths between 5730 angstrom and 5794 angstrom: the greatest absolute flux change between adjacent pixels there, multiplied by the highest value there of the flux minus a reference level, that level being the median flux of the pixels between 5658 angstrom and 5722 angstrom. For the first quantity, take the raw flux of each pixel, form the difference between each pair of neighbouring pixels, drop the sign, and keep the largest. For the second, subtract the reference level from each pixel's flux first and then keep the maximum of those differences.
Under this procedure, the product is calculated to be 0.20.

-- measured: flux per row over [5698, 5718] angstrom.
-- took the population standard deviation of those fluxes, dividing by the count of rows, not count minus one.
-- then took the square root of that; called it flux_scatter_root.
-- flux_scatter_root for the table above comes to 0.40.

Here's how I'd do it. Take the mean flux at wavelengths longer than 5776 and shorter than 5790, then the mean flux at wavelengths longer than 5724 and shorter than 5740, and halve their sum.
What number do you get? 2.11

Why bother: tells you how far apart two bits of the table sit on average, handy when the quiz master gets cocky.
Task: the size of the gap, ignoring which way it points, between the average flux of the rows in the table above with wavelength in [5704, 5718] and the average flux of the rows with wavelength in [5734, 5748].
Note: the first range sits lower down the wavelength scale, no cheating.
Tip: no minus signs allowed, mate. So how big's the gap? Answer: 0.14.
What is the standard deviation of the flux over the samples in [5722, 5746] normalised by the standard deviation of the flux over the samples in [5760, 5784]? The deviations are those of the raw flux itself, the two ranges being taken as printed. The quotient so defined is 1.2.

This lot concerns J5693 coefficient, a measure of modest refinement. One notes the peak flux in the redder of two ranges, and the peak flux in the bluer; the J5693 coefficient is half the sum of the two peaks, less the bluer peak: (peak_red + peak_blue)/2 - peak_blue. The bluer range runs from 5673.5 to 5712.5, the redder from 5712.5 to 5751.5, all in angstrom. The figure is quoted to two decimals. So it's 0.10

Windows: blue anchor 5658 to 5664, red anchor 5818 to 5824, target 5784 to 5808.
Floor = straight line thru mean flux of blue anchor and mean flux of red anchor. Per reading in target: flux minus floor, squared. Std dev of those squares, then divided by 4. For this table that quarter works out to 0.009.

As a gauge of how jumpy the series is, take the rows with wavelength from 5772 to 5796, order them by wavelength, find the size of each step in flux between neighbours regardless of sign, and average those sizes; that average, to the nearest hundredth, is 0.16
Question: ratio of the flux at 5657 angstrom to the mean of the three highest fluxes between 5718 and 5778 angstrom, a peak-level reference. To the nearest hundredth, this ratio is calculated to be 0.80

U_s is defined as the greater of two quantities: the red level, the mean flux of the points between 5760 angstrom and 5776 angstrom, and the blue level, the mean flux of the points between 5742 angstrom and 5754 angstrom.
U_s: 2.24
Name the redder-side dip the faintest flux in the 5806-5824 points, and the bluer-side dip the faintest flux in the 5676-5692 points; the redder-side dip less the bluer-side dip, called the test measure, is 0.16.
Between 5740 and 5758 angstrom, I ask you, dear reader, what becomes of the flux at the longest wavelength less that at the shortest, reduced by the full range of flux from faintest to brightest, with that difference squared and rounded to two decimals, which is 0.19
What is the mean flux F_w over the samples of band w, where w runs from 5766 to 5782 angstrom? 2.18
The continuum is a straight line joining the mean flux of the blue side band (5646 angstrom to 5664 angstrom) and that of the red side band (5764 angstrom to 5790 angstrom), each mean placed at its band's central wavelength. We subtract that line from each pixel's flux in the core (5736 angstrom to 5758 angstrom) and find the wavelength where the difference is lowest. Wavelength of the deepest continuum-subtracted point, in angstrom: 5738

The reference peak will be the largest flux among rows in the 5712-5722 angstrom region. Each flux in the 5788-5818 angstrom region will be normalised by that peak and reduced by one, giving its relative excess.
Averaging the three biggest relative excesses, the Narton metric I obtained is 0.16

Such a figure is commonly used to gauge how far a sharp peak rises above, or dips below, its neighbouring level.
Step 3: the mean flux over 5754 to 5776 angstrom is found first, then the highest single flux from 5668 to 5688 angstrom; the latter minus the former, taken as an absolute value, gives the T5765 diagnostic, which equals 0.12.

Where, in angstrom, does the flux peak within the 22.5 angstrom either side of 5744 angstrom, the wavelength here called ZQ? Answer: 5723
